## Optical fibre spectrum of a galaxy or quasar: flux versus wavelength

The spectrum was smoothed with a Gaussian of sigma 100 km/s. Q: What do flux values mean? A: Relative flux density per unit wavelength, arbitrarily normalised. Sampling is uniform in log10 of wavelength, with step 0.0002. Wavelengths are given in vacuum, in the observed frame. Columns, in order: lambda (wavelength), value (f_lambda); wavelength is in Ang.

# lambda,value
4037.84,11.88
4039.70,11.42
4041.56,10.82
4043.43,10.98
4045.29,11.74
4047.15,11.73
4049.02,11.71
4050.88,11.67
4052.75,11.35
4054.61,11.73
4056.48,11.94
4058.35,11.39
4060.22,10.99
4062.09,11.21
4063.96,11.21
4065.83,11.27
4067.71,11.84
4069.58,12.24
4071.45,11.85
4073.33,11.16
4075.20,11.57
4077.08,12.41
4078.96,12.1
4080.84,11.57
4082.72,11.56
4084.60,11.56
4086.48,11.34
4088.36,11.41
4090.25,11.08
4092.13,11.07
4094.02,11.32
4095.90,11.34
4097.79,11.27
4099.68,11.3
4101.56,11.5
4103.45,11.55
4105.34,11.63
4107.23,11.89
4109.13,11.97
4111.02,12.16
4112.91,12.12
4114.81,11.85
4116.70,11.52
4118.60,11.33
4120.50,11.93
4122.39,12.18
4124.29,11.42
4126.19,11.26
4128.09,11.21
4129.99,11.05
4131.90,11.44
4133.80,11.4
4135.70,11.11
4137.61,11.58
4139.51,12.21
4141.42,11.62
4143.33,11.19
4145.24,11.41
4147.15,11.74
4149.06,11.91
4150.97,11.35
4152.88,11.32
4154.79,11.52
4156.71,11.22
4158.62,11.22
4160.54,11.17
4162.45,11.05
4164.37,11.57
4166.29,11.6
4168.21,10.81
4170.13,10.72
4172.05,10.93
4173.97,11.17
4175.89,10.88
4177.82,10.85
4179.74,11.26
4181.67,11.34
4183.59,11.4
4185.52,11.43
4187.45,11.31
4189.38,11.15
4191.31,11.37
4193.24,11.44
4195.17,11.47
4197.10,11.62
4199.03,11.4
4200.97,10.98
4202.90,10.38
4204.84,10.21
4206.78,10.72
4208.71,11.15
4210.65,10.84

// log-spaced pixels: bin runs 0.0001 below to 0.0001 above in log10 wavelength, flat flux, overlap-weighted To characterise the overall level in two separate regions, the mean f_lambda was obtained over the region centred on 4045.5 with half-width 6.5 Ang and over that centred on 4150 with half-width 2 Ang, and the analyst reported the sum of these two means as 23.07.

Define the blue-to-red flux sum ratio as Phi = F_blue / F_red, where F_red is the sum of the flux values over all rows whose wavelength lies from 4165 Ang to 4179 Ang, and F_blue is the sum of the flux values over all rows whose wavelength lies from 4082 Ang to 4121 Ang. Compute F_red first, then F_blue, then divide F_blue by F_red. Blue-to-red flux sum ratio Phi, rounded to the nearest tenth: 3.2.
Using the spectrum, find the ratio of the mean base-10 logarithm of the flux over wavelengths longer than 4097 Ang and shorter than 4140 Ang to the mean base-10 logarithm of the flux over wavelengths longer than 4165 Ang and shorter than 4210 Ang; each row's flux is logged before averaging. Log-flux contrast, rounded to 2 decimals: 1.02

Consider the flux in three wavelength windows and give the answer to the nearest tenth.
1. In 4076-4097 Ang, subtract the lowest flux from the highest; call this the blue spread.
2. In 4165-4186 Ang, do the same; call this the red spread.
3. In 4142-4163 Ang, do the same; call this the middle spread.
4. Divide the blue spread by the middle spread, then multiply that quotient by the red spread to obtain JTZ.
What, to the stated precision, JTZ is 1.4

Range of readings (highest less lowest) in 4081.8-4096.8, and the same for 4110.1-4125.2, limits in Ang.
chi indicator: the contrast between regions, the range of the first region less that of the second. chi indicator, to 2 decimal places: -0.36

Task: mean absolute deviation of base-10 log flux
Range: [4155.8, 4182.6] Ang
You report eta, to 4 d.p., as 0.0085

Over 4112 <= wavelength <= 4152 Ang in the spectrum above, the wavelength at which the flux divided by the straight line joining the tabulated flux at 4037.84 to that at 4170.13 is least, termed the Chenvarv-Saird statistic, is 4129.99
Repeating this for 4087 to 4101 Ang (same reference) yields 4090.25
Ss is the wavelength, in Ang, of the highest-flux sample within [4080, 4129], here 4122.39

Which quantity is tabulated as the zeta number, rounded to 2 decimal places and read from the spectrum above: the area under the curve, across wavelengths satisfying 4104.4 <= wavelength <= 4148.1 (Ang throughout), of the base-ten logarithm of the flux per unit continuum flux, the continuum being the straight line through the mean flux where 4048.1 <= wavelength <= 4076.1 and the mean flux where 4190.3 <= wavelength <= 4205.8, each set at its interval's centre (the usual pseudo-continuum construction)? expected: 0.45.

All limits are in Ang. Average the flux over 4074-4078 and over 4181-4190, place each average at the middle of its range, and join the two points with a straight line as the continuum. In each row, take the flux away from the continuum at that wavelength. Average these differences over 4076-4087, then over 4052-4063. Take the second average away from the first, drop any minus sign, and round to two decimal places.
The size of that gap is 0.47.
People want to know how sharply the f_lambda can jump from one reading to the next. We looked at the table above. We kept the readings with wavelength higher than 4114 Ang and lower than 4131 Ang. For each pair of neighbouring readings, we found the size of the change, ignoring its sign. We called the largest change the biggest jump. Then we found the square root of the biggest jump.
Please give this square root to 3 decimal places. 0.872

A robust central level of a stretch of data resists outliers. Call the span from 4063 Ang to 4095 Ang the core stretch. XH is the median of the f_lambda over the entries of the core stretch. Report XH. 11.6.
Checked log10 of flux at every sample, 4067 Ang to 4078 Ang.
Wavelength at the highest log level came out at 4077.08 Ang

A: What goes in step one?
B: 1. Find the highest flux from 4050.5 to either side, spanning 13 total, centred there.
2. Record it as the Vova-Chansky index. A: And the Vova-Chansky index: 11.94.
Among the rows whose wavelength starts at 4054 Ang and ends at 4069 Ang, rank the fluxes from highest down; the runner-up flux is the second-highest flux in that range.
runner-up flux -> 11.84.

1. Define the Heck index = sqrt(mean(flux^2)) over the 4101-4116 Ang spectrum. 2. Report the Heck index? 11.8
